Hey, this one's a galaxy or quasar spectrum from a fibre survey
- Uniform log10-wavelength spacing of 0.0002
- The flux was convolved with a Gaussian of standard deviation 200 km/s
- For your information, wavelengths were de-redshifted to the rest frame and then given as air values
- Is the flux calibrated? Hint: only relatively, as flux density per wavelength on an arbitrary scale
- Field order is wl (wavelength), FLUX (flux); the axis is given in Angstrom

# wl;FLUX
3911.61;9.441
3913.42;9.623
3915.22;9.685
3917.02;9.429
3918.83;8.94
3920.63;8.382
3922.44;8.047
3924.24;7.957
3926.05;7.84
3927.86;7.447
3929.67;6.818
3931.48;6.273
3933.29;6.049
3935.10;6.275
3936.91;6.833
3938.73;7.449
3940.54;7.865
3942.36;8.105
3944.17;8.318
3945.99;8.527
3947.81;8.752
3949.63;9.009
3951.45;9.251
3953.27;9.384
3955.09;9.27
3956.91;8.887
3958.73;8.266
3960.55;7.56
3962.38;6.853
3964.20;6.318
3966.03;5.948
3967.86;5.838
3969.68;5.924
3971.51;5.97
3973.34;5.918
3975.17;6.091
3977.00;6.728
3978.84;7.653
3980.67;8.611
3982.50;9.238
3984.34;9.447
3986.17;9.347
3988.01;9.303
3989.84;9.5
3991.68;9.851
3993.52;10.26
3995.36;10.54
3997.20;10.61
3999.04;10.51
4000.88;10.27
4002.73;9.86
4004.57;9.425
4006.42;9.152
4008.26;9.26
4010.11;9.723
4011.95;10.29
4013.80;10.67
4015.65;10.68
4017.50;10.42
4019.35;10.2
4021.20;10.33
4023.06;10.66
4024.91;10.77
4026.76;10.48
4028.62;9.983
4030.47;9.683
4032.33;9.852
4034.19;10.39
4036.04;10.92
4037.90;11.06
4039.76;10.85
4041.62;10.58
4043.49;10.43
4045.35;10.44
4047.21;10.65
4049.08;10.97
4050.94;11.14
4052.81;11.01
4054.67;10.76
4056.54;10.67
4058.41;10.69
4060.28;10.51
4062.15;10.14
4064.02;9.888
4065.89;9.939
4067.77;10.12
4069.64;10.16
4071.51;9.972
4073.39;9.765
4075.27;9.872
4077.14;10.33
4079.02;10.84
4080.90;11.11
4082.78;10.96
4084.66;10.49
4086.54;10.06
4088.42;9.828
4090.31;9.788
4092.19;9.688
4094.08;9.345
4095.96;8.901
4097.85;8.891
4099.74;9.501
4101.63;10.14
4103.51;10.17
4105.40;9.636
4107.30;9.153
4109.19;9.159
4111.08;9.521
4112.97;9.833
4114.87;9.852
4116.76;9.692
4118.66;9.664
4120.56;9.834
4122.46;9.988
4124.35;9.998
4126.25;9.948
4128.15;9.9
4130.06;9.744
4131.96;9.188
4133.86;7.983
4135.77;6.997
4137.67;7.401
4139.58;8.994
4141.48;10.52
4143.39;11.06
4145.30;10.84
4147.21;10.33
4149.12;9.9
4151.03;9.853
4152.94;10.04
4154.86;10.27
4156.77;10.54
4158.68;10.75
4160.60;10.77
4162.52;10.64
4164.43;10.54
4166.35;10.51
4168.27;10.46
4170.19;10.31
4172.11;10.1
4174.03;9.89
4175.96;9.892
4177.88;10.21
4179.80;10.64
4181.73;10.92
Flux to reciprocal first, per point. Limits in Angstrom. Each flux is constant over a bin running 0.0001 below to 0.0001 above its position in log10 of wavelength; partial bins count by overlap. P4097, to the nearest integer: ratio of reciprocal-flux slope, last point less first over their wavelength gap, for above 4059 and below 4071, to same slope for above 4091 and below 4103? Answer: -1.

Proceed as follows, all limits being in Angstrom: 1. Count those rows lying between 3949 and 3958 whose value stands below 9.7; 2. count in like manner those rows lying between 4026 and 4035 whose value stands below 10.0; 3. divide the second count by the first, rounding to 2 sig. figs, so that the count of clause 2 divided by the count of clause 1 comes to 0.60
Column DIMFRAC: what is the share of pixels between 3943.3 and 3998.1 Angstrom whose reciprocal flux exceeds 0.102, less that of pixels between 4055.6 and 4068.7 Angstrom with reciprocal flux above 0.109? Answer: 0.9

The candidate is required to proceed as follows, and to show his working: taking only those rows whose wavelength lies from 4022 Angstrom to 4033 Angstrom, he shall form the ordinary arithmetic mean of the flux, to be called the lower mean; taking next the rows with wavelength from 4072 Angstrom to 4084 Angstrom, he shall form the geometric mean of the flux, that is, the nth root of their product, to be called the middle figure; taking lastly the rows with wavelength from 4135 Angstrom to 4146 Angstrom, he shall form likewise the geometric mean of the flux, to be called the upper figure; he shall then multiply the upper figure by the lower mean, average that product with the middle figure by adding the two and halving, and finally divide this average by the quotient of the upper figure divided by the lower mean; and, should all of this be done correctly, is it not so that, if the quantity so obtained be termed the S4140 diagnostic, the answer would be 58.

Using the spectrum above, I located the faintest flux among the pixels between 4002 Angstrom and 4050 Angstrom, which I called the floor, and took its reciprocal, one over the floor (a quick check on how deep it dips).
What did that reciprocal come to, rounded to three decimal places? 0.109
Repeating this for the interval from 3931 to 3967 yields 0.168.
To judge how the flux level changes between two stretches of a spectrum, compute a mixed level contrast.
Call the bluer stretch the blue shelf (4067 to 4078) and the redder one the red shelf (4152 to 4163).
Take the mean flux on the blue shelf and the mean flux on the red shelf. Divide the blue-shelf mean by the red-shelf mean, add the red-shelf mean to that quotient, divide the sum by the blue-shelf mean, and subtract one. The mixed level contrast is 0.14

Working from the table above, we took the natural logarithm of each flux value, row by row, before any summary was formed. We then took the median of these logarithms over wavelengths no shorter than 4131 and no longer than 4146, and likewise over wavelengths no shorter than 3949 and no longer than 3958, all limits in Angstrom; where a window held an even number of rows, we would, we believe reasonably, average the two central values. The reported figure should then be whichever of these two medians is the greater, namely 2.22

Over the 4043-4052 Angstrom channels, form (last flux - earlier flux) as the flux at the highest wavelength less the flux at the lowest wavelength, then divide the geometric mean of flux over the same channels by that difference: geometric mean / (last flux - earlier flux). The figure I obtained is 15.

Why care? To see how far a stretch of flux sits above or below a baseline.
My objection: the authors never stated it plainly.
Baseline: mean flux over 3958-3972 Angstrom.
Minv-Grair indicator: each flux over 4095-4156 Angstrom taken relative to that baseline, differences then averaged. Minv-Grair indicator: 3.0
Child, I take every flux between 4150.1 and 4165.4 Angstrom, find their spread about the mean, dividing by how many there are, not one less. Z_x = 0.32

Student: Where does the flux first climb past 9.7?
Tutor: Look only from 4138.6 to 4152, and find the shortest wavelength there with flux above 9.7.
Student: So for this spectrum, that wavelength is 4141.48 Angstrom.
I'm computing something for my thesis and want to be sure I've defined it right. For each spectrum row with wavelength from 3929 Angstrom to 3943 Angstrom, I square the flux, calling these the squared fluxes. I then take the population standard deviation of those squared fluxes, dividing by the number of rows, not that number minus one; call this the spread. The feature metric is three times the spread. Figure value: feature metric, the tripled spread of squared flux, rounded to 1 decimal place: 30.7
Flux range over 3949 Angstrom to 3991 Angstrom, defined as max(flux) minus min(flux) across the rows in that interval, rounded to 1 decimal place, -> 3.7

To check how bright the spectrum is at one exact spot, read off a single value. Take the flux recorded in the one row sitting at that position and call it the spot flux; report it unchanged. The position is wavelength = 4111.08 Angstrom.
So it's 9.521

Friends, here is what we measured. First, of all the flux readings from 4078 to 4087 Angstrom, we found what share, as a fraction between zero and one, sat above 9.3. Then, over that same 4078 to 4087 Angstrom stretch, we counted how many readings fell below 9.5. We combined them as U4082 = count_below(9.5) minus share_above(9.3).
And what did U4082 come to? -1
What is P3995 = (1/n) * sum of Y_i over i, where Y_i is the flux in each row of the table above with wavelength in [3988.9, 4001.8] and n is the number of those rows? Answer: 10.2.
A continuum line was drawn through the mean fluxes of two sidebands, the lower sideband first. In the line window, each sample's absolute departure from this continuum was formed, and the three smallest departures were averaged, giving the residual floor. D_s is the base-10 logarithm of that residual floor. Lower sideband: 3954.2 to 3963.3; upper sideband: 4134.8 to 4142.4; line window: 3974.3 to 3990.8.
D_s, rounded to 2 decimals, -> -0.18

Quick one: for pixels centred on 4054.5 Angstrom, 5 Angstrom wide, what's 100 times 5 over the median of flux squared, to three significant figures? 4.32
